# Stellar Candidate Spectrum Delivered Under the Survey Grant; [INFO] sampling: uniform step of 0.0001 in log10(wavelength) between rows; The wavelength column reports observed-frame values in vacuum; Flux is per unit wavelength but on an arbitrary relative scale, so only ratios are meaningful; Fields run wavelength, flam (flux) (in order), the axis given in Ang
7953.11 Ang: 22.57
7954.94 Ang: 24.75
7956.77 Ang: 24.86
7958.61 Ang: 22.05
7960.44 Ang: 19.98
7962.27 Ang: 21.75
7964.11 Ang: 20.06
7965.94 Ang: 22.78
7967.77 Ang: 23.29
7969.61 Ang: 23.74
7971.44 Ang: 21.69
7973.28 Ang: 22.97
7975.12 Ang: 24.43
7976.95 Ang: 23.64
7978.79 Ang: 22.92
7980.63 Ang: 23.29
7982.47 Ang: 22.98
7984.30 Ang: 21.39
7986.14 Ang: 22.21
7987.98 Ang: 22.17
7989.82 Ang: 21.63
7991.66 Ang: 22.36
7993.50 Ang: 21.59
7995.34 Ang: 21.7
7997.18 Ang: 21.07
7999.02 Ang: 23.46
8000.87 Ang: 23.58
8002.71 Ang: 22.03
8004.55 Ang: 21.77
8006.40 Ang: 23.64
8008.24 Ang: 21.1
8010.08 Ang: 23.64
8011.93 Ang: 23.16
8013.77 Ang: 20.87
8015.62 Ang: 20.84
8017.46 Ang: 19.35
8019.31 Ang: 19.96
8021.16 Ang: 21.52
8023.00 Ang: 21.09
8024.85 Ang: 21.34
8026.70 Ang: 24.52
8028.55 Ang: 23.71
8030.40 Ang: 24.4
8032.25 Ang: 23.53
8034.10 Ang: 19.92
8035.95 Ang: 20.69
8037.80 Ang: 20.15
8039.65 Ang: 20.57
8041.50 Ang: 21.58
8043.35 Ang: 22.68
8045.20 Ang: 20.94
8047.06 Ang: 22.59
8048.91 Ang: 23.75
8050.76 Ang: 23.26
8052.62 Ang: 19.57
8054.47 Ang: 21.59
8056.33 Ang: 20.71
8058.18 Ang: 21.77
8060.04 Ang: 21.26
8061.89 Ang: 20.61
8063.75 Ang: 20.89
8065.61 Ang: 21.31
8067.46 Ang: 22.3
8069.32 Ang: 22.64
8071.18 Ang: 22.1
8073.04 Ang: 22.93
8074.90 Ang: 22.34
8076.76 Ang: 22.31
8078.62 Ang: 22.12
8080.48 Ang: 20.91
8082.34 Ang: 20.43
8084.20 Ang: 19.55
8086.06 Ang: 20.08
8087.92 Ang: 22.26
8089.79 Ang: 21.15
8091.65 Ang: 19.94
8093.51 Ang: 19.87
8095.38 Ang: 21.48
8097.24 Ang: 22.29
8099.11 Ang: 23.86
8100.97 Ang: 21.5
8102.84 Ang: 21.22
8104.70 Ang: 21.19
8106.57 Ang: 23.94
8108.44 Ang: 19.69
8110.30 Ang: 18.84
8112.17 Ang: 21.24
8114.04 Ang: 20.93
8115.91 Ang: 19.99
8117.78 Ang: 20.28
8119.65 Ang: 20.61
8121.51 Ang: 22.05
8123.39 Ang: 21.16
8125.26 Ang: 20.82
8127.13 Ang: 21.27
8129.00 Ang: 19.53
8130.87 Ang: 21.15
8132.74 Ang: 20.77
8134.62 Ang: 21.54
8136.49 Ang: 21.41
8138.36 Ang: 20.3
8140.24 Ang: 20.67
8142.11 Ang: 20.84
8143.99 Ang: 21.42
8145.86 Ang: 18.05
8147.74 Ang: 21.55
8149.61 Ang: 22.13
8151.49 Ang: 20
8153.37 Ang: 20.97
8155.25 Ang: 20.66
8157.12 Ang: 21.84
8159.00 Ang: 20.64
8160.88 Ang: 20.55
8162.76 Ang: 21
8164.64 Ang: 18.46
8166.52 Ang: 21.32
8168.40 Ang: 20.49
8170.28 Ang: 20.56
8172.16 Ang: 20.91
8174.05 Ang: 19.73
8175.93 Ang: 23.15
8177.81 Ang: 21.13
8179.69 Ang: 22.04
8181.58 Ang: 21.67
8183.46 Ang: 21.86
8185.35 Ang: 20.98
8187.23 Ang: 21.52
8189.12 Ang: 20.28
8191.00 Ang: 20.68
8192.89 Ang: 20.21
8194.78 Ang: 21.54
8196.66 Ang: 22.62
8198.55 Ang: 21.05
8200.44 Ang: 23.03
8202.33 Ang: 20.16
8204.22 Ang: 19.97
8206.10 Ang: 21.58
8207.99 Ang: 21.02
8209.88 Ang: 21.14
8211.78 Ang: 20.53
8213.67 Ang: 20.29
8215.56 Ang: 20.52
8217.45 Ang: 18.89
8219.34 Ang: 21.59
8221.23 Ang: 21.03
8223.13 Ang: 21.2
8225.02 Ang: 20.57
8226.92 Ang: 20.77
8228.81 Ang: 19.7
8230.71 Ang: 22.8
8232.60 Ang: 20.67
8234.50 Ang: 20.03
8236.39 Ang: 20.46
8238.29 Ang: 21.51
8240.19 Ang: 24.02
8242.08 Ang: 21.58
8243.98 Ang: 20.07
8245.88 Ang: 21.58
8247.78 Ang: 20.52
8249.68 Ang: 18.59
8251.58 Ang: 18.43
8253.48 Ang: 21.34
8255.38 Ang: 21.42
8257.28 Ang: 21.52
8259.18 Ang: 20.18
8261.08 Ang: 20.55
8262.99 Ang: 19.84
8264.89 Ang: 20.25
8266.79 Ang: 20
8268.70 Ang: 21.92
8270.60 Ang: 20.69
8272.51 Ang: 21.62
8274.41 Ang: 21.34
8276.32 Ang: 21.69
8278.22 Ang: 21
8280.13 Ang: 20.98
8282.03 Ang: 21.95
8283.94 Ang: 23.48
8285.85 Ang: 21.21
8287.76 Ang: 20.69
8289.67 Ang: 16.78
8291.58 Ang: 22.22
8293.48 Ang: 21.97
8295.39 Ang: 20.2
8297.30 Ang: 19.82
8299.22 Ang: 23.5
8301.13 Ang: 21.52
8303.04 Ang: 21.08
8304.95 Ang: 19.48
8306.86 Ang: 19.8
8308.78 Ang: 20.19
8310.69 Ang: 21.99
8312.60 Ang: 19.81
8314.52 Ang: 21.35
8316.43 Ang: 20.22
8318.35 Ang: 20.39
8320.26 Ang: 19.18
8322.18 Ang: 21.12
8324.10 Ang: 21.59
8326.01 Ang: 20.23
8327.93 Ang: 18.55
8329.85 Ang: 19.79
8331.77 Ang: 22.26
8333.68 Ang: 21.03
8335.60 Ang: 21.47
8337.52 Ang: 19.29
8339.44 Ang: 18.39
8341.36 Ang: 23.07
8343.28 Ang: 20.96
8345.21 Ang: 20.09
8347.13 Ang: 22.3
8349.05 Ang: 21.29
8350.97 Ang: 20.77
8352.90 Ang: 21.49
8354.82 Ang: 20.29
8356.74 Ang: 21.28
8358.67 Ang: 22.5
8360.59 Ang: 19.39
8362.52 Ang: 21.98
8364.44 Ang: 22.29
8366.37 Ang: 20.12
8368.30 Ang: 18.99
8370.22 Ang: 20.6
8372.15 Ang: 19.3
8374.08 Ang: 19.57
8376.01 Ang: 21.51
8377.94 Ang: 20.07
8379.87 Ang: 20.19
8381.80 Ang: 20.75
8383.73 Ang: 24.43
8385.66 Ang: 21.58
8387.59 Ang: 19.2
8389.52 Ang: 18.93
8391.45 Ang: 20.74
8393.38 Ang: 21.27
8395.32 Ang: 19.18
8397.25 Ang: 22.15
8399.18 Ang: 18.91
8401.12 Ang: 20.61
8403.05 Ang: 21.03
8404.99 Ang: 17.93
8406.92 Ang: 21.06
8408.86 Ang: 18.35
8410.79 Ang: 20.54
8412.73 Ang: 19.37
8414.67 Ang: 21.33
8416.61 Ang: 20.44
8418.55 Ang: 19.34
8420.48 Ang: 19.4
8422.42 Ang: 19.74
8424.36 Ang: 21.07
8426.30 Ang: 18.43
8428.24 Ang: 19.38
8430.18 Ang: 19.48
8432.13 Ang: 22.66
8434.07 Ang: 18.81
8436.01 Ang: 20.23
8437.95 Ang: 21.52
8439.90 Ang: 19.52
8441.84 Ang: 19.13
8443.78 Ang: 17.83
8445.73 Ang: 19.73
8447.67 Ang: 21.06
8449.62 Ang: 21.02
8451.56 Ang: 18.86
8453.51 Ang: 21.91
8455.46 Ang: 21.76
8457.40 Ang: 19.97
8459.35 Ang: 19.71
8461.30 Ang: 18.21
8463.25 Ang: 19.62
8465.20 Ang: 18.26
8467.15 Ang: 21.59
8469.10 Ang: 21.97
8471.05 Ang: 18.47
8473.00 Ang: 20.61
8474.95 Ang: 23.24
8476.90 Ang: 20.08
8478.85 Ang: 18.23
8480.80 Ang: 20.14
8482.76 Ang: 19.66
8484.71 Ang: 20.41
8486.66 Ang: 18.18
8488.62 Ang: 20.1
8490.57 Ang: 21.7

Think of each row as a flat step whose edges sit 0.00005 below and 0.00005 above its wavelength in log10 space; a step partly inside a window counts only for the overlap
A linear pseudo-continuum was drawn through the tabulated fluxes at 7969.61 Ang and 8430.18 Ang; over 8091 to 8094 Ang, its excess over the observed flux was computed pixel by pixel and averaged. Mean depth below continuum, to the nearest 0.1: 2.7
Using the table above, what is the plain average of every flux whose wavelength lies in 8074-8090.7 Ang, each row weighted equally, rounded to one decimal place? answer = 21.2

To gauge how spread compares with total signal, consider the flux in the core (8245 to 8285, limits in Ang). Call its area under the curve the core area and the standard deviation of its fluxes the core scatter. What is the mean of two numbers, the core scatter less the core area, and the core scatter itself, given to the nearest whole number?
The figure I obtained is -417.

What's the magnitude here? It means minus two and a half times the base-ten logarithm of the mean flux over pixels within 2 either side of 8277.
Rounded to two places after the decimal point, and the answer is -3.32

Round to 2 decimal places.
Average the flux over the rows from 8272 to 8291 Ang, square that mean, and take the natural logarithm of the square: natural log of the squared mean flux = 6.10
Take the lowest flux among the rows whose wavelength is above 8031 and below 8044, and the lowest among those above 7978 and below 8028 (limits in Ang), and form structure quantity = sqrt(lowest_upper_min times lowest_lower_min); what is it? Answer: 19.6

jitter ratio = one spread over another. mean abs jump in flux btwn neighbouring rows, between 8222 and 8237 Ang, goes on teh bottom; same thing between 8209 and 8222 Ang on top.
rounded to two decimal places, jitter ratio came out 0.85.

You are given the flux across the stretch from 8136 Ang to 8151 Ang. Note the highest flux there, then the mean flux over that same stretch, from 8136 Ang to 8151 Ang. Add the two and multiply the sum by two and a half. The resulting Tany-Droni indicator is 107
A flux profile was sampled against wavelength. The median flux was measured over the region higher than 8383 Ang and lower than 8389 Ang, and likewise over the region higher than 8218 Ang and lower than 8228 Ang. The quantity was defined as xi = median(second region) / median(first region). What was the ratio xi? 0.97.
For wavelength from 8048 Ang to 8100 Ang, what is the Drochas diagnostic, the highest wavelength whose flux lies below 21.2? 8093.51 Ang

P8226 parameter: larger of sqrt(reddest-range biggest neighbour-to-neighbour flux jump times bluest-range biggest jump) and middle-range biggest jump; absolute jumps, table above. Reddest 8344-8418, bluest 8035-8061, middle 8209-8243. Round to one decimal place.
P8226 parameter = 3.7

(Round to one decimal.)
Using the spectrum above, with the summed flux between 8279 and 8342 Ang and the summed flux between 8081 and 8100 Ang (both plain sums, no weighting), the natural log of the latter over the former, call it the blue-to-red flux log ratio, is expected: -1.2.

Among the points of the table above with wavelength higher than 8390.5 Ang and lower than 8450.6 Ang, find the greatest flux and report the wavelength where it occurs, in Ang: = 8432.13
